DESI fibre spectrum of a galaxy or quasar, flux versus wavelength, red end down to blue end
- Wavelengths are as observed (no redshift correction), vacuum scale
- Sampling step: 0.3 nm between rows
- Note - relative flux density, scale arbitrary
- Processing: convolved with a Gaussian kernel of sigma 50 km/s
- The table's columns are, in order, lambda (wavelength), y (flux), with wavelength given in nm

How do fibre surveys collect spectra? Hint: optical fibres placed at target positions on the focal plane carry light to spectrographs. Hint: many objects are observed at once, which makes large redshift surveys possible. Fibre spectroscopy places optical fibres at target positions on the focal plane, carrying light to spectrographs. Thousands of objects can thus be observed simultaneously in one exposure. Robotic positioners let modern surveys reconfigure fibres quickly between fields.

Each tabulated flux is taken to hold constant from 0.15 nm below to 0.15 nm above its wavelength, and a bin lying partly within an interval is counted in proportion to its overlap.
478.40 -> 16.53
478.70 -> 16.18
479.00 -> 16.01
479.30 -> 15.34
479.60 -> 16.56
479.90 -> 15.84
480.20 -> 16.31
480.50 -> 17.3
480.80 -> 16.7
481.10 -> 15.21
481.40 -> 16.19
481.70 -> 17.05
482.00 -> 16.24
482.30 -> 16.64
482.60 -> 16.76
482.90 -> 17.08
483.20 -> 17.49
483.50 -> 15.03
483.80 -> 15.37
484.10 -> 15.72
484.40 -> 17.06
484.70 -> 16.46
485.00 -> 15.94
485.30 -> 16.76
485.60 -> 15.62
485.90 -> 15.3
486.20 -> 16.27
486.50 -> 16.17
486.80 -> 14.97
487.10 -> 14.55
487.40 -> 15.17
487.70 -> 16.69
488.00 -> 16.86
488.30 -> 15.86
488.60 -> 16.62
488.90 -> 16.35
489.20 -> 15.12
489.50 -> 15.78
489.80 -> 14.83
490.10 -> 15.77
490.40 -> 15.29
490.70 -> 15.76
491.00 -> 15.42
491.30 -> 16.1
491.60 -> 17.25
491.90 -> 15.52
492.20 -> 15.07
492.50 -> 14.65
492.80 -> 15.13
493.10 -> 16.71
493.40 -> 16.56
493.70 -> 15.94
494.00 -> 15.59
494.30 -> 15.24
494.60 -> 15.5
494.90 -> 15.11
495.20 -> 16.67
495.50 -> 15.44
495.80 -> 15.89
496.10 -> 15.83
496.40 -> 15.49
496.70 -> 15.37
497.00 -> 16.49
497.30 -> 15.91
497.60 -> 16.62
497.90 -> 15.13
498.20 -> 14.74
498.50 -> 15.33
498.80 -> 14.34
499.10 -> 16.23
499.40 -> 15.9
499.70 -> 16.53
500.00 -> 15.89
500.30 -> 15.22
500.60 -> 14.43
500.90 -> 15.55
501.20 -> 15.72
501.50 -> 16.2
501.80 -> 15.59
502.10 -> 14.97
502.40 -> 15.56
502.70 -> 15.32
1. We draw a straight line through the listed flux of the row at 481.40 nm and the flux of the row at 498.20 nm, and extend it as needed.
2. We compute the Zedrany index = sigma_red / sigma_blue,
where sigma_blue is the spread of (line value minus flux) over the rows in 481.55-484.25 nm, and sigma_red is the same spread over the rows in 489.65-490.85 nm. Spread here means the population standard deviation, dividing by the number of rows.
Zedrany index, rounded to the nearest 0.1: 0.5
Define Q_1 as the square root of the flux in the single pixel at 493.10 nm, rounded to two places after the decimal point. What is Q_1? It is 4.09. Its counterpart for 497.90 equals 3.89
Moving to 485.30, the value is 4.09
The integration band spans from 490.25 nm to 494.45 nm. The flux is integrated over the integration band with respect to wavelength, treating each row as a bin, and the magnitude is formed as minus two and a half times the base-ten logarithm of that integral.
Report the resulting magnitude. -4.550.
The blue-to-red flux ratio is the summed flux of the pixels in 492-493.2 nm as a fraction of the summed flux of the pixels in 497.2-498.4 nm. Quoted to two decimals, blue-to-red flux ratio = 0.99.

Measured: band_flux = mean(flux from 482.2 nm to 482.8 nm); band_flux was 16.7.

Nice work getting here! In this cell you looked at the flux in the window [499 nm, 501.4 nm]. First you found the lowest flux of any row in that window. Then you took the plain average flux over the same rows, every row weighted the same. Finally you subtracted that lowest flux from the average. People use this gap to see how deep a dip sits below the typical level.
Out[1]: 1.3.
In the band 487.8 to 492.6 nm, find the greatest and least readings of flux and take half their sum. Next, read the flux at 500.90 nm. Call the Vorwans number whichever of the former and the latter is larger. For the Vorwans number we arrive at 15.95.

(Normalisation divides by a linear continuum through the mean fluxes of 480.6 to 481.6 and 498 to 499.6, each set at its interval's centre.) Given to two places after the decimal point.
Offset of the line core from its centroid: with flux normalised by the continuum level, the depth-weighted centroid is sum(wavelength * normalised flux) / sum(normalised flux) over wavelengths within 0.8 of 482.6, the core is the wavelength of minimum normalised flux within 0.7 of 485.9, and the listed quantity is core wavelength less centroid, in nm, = 3.29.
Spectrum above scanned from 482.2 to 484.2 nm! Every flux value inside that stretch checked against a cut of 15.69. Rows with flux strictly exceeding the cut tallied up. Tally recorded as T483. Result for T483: 5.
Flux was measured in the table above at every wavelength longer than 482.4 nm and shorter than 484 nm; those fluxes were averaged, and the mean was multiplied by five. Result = 81.7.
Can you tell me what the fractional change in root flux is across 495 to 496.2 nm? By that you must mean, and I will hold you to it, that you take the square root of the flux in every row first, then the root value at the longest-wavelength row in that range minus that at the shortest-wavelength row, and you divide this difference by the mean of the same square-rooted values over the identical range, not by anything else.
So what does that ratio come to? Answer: -0.026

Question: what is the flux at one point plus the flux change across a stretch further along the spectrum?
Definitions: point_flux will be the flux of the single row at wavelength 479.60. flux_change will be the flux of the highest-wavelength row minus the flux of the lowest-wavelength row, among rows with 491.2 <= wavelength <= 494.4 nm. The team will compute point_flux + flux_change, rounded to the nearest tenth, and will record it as 15.7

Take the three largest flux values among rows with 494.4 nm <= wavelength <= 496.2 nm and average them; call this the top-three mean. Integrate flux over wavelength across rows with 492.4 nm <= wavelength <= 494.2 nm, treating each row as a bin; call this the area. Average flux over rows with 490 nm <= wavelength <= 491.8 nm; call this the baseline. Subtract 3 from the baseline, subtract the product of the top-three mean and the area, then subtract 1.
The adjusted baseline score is -446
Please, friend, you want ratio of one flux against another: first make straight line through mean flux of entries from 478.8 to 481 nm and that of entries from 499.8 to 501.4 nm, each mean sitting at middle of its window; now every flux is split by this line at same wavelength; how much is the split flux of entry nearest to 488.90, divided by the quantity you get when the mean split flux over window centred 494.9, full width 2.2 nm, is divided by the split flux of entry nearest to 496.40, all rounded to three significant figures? 1.02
